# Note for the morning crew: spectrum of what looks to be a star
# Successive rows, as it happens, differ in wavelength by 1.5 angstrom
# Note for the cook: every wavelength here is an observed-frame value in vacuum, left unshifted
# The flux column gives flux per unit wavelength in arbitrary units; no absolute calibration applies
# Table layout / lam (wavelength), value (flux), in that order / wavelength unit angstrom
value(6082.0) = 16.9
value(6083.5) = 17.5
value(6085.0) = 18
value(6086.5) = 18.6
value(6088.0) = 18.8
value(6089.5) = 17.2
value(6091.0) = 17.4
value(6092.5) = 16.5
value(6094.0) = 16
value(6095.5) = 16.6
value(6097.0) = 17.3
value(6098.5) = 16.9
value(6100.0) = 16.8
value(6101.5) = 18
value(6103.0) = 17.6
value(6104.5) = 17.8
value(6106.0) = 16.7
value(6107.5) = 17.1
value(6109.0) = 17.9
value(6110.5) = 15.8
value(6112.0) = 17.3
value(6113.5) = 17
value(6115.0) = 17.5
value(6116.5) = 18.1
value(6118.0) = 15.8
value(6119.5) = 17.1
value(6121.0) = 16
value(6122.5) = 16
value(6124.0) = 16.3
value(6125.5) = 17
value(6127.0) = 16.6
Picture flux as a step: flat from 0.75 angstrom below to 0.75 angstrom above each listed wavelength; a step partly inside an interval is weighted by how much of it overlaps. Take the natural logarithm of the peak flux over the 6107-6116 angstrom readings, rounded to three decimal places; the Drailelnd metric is 2.885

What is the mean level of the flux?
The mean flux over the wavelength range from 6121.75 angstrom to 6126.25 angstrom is 16.4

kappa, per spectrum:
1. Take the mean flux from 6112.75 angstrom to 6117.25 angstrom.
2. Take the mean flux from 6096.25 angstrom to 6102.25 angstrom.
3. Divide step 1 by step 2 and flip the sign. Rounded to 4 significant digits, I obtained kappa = -1.016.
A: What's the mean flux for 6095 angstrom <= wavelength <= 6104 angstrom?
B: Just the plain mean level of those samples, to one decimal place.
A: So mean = 17.2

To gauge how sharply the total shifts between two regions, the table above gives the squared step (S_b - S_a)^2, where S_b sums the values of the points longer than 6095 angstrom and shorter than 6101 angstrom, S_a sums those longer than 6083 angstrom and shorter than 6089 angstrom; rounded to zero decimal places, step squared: 28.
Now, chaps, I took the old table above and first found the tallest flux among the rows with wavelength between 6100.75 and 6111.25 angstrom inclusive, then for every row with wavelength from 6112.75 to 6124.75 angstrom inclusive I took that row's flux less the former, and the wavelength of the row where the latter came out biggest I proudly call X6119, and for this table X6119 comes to 6116.5 angstrom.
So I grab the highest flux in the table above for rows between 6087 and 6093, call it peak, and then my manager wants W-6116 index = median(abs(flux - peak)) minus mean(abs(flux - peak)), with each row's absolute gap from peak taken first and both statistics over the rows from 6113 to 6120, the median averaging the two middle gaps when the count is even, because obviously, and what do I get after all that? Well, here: 0.00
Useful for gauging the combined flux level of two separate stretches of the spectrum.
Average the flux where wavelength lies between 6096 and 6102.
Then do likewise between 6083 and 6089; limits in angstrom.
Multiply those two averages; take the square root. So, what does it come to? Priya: 17.7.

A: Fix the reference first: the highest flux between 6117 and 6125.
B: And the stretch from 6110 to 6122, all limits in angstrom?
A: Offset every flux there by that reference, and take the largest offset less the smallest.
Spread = 2.3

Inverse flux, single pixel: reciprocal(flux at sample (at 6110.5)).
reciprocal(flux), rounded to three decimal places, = 0.063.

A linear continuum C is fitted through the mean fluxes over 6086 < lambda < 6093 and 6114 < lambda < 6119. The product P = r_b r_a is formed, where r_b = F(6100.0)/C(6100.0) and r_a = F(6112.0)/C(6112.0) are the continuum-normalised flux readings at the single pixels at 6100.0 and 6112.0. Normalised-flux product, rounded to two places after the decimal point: 0.97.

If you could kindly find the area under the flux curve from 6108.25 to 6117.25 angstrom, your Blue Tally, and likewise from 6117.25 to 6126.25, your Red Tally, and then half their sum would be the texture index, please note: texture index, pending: 151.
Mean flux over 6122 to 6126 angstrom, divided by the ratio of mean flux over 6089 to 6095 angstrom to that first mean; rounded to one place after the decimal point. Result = 16.1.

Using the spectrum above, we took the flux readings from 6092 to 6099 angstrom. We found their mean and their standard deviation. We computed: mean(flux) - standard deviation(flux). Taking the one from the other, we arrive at 16.2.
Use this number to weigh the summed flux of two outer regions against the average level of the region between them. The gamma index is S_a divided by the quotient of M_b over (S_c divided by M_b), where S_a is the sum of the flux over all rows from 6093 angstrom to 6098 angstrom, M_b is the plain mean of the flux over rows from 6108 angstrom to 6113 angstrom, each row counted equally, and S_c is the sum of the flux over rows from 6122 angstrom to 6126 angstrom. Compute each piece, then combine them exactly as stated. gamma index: 8.51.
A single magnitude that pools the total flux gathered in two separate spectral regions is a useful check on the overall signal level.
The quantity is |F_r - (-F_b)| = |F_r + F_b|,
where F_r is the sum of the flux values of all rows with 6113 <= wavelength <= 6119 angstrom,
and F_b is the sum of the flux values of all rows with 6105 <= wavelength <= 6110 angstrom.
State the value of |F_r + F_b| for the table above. 120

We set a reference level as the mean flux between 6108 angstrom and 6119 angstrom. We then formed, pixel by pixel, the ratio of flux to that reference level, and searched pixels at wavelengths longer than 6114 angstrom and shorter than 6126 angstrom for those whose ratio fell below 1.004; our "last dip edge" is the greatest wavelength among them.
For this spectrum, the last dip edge 6125.5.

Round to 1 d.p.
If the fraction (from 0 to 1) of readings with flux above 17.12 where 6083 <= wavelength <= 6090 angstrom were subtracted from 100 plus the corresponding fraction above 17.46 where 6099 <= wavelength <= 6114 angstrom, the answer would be 99.4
